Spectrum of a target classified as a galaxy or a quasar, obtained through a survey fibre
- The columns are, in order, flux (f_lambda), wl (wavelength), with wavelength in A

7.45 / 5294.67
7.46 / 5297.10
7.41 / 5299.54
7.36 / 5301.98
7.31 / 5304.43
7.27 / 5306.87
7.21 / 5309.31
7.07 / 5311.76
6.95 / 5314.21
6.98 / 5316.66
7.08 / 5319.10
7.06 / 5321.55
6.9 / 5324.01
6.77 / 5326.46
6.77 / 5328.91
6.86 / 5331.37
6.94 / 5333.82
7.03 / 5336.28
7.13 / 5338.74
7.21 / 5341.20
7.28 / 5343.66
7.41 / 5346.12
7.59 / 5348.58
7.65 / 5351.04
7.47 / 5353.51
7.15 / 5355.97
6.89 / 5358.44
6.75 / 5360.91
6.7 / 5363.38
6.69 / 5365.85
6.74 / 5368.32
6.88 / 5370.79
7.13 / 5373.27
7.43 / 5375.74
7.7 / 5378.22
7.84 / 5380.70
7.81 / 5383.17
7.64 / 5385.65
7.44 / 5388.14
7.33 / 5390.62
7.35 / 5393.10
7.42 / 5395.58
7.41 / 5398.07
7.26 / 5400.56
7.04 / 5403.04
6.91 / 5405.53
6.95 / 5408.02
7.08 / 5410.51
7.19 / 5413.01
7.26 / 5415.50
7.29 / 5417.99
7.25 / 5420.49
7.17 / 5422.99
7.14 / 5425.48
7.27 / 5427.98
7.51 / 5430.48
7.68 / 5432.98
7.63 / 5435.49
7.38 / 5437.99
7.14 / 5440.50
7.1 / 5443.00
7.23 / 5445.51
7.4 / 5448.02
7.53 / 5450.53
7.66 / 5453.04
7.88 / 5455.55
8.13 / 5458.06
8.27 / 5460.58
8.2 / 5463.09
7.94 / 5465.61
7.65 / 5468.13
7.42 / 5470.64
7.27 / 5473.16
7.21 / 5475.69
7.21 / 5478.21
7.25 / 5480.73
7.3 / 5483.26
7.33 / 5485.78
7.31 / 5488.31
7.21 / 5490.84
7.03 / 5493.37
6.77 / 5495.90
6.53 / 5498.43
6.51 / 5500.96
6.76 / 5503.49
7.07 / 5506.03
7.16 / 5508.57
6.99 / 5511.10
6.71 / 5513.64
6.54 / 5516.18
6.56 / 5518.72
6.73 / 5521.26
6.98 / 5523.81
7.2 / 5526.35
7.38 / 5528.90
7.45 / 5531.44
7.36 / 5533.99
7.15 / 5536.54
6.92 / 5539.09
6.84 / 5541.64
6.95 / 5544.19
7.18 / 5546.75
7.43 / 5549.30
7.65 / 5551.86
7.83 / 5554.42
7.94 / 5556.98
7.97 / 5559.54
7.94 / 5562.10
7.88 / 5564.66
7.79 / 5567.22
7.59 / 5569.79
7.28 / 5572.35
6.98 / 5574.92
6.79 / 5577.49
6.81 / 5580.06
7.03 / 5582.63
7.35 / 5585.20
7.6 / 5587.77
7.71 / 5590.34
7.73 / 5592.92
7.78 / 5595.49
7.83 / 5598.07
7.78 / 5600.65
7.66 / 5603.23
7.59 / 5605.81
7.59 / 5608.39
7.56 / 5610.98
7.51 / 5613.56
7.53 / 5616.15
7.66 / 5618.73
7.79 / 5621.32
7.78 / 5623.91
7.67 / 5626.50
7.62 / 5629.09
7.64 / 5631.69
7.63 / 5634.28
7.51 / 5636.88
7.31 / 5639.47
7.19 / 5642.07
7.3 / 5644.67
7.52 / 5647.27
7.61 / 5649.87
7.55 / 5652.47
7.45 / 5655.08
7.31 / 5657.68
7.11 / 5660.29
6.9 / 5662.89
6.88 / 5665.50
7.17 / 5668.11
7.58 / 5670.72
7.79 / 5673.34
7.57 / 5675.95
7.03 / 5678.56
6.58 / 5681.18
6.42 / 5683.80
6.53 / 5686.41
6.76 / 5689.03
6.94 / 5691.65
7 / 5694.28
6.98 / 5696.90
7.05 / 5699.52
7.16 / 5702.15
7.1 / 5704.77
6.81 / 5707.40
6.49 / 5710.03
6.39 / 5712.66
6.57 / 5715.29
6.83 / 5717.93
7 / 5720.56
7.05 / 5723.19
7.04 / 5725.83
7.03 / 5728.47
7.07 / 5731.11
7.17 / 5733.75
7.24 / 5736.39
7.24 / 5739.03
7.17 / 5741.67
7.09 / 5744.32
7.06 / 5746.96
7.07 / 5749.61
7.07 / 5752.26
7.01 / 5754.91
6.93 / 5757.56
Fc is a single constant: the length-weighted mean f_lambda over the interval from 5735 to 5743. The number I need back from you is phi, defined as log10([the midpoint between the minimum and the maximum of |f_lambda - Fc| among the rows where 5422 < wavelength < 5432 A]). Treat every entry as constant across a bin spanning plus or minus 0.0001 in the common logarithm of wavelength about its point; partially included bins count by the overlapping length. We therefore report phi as -0.77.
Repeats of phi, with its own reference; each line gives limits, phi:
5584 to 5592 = -0.51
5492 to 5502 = -0.35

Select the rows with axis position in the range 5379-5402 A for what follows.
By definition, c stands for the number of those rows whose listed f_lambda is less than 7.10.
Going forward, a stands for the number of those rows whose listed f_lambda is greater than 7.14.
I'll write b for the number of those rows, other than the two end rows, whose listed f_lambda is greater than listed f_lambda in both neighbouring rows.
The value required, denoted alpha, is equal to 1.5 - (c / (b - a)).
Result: 1.5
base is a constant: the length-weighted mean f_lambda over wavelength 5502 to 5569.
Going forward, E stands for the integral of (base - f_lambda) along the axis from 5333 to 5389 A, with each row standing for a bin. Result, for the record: 0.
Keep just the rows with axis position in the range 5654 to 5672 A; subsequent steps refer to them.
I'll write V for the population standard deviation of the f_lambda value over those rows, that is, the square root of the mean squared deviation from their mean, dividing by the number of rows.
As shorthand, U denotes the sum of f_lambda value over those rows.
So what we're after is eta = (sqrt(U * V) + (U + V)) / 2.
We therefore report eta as 27.1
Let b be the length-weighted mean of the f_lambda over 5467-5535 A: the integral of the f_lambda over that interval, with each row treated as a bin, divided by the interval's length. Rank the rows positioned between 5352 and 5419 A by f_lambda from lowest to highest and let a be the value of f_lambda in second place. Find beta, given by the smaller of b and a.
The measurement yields 6.7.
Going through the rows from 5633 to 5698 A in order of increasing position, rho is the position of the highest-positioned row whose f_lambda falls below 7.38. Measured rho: 5696.90 A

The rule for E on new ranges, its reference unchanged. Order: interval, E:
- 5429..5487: -17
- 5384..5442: -3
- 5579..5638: -20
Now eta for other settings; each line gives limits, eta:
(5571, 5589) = 26.9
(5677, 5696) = 25.4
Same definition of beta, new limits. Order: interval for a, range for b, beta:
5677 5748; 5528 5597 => 6.4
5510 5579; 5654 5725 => 6.6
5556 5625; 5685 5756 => 6.8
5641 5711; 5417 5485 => 6.5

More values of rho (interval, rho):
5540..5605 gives 5585.20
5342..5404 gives 5403.04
